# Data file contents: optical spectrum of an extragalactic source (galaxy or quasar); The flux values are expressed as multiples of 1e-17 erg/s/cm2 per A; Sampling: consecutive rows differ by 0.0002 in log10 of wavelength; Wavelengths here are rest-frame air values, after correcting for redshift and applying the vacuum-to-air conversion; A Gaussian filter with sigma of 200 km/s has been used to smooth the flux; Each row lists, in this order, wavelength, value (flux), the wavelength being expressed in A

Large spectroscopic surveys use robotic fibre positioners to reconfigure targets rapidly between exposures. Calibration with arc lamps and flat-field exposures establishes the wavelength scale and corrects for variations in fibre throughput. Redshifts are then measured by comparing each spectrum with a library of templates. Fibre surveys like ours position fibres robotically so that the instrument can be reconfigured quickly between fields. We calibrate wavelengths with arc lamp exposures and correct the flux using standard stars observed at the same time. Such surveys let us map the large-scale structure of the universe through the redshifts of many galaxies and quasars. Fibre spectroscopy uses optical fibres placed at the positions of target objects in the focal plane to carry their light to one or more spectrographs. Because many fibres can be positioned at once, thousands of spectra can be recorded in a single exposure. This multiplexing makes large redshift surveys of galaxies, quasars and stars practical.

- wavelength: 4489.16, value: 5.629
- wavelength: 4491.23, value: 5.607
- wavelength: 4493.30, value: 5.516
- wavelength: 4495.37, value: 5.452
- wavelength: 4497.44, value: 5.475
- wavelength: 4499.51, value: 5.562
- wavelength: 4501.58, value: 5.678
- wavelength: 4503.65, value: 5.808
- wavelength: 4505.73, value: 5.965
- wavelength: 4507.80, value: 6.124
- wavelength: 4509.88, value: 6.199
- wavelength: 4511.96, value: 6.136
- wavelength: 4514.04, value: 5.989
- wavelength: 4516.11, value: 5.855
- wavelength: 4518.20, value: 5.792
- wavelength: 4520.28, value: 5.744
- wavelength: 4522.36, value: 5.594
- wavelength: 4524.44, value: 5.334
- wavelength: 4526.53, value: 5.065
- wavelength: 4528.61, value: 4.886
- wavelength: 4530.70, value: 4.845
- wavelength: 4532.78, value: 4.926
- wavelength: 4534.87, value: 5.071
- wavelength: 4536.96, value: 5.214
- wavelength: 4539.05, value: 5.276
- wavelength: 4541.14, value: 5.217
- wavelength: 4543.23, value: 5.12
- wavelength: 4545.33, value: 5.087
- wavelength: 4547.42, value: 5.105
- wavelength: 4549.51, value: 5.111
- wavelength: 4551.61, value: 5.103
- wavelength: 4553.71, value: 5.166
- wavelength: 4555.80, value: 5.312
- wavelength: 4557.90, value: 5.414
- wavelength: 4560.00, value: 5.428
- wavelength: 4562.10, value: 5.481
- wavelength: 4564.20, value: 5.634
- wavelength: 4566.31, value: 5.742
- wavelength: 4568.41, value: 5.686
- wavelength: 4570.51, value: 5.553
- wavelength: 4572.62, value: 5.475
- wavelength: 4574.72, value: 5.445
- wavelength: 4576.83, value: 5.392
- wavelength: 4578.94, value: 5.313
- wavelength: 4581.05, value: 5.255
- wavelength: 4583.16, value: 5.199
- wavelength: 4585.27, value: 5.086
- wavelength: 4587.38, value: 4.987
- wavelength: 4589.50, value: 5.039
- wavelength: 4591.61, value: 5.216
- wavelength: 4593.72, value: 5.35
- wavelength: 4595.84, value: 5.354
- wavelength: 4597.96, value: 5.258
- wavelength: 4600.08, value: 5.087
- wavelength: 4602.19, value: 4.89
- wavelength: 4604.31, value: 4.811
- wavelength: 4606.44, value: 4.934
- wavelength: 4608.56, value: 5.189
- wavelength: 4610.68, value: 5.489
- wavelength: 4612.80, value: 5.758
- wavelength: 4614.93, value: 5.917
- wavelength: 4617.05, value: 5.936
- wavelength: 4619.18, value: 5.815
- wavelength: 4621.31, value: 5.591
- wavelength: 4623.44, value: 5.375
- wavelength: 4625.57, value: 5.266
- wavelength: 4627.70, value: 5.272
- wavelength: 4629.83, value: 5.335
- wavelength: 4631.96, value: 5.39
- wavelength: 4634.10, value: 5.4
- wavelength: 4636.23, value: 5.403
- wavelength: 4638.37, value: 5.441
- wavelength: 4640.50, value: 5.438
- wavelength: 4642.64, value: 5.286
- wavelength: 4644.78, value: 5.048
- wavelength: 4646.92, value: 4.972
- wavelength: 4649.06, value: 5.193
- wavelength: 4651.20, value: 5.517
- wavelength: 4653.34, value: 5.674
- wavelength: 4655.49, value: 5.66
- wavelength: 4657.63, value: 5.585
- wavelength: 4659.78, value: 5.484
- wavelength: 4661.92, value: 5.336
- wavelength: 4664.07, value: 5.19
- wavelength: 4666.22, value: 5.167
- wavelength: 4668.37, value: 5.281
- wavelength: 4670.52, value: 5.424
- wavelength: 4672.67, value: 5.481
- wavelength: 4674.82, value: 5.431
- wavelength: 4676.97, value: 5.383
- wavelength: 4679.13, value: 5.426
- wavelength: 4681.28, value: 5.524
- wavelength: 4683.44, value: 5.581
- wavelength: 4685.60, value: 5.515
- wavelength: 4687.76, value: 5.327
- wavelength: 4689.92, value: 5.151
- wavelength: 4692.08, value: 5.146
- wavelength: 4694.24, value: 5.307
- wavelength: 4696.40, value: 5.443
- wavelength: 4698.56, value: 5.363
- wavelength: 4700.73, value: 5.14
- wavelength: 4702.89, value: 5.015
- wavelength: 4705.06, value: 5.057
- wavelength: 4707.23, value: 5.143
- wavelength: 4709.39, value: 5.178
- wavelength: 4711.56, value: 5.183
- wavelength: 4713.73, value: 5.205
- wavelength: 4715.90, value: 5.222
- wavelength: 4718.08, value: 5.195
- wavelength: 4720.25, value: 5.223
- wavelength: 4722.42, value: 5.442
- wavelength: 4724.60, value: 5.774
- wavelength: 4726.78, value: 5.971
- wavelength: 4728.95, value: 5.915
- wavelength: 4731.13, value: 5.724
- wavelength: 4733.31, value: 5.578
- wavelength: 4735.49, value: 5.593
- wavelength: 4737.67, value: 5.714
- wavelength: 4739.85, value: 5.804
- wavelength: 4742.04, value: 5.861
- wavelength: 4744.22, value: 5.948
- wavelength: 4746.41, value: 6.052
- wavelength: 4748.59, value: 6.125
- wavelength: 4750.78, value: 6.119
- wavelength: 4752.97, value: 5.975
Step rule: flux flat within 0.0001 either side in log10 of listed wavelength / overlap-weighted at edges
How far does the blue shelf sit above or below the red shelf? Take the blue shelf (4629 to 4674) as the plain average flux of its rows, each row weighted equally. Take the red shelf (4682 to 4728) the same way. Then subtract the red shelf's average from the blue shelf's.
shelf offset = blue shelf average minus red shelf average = 0.05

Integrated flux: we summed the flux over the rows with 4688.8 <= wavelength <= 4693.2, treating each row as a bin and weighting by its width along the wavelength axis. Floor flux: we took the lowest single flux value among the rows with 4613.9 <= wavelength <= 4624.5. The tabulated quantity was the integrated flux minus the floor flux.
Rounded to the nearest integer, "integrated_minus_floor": 17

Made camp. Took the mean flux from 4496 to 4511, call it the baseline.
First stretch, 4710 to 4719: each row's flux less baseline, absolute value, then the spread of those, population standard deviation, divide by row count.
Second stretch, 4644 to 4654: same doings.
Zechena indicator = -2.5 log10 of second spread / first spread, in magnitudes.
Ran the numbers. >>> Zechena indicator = -3.2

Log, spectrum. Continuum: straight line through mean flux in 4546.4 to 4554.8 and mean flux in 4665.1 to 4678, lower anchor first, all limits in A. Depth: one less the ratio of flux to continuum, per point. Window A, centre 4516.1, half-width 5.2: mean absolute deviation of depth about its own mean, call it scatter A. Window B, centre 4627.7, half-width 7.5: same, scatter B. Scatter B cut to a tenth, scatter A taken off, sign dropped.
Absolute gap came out 0.025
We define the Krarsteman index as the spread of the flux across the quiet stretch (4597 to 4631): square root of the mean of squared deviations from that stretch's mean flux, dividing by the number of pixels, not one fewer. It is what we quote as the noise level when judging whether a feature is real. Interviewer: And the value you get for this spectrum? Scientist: 0.35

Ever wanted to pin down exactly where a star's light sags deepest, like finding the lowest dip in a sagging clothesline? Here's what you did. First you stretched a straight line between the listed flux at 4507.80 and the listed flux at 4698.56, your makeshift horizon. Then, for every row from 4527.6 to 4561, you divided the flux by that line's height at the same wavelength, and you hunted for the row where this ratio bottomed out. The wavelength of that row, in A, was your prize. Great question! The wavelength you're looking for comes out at 4530.70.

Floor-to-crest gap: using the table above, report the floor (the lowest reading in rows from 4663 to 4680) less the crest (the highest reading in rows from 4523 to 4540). -0.17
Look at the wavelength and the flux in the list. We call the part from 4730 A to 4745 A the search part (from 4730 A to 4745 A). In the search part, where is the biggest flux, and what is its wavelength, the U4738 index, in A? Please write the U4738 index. 4744.22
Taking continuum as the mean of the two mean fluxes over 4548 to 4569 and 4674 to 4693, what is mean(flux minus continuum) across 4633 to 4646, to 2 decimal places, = -0.06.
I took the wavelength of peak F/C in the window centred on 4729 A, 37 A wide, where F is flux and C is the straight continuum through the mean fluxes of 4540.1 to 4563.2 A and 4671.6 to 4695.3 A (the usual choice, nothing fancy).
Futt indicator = 4746.41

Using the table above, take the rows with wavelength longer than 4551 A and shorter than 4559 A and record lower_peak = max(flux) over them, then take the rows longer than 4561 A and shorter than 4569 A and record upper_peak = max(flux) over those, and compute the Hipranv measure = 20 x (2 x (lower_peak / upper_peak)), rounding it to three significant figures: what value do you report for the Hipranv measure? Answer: 37.7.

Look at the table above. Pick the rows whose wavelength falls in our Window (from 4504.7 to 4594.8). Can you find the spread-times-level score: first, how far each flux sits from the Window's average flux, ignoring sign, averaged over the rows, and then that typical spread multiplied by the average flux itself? 1.5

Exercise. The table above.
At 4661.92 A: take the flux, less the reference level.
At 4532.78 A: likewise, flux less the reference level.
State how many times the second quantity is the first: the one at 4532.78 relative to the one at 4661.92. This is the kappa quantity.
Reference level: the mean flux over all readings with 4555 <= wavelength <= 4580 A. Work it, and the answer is 4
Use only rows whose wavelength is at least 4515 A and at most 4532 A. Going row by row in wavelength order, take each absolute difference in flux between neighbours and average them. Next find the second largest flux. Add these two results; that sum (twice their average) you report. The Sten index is 5.9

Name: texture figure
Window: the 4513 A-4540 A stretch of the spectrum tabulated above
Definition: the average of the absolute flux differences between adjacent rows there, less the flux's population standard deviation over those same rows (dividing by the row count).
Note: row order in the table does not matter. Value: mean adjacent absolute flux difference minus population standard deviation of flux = -0.25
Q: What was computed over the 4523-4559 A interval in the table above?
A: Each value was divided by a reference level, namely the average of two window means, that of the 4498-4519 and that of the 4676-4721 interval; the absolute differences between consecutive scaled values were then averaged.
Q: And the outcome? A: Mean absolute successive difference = 0.016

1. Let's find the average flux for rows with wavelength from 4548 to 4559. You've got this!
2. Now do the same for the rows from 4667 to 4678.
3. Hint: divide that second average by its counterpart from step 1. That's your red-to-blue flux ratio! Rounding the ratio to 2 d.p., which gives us 1.03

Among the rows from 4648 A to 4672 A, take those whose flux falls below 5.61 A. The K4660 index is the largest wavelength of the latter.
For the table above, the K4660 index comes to 4670.52 A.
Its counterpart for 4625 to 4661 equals 4659.78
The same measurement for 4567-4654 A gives 4651.20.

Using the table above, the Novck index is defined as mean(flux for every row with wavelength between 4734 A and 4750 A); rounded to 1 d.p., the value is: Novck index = 5.9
